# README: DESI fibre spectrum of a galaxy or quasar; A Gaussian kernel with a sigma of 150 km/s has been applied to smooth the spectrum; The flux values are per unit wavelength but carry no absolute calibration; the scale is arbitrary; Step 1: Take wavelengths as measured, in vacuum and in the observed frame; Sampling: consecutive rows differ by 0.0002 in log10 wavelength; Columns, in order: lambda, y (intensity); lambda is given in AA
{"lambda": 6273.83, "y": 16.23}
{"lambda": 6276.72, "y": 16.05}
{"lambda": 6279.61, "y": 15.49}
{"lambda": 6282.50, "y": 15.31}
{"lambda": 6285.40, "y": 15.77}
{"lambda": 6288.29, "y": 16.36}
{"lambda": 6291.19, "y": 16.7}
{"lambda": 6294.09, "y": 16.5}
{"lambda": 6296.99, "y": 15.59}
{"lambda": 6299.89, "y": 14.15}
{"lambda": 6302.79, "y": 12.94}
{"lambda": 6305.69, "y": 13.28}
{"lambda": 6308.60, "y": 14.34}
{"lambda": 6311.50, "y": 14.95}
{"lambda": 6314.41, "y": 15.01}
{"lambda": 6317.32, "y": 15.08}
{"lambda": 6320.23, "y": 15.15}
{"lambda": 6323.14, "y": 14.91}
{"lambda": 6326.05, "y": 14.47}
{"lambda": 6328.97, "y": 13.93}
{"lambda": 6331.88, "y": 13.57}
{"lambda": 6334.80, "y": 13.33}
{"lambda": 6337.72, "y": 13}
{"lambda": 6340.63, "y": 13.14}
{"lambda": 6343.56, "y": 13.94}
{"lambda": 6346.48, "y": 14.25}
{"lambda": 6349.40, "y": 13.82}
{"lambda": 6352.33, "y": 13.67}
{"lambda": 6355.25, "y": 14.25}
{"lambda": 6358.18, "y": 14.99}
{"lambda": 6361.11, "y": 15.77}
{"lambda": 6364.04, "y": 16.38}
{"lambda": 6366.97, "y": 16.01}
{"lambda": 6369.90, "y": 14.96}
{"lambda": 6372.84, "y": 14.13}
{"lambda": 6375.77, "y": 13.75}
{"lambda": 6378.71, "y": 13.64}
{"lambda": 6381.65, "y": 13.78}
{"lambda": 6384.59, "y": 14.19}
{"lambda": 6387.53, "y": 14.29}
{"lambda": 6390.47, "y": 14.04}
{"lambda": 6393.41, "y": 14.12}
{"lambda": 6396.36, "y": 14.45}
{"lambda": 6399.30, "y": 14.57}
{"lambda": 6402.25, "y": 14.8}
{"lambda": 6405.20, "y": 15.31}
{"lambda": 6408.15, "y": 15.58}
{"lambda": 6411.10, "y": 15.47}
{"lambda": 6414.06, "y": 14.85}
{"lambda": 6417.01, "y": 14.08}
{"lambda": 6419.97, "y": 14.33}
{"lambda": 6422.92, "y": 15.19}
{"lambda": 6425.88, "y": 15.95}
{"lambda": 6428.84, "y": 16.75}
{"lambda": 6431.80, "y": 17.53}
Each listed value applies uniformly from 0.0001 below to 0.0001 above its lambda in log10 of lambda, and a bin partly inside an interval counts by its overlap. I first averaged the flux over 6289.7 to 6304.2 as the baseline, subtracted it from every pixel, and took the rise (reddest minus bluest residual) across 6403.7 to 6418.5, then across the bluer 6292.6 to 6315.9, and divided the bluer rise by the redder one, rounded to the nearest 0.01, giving 1.21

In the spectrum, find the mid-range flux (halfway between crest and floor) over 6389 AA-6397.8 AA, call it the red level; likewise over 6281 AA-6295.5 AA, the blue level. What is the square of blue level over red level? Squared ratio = 1.3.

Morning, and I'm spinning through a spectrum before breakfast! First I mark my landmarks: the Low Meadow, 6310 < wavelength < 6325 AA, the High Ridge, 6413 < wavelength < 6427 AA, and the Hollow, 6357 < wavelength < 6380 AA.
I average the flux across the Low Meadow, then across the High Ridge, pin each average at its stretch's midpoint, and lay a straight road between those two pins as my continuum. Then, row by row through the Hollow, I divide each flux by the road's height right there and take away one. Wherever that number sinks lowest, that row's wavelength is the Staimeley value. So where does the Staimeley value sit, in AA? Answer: 6378.71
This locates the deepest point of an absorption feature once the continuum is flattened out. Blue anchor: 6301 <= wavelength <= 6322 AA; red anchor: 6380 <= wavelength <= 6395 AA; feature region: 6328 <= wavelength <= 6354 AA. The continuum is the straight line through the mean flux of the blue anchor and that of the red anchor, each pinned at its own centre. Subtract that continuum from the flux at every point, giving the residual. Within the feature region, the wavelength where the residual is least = 6337.72 AA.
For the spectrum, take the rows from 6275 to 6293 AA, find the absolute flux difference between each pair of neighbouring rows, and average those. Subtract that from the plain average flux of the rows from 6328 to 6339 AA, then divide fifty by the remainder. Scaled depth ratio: 3.8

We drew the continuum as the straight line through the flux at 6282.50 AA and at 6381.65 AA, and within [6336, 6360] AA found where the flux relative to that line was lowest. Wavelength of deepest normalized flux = 6337.72 AA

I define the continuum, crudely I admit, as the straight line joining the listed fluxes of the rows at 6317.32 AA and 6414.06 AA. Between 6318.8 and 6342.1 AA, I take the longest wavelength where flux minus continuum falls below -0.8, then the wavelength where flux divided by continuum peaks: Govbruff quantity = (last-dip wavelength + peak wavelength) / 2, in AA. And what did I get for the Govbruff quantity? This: 6330.4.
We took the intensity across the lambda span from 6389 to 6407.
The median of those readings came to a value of 14.5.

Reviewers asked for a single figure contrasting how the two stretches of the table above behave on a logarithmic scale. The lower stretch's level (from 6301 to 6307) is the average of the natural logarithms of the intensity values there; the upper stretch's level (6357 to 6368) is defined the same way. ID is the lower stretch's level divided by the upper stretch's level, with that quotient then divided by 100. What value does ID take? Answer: 0.0093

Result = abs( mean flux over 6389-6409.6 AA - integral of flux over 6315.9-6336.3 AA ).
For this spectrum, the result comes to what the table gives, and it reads 278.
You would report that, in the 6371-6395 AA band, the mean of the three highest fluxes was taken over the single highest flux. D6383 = 0.994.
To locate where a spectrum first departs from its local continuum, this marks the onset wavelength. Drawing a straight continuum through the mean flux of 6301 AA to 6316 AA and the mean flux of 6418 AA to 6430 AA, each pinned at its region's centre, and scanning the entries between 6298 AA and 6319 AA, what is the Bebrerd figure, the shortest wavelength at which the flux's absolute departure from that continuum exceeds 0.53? 6302.79 AA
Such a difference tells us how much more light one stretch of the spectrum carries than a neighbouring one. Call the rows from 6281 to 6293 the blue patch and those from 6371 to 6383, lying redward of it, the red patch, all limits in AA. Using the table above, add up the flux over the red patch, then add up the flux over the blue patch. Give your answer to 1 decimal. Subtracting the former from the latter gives 8.8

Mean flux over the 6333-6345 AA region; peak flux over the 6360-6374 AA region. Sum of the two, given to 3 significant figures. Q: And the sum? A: 29.7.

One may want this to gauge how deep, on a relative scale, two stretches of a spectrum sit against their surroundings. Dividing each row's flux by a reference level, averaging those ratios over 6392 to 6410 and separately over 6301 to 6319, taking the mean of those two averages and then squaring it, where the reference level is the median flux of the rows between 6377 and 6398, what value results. 1.06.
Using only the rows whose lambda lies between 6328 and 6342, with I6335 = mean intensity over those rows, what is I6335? 13.4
